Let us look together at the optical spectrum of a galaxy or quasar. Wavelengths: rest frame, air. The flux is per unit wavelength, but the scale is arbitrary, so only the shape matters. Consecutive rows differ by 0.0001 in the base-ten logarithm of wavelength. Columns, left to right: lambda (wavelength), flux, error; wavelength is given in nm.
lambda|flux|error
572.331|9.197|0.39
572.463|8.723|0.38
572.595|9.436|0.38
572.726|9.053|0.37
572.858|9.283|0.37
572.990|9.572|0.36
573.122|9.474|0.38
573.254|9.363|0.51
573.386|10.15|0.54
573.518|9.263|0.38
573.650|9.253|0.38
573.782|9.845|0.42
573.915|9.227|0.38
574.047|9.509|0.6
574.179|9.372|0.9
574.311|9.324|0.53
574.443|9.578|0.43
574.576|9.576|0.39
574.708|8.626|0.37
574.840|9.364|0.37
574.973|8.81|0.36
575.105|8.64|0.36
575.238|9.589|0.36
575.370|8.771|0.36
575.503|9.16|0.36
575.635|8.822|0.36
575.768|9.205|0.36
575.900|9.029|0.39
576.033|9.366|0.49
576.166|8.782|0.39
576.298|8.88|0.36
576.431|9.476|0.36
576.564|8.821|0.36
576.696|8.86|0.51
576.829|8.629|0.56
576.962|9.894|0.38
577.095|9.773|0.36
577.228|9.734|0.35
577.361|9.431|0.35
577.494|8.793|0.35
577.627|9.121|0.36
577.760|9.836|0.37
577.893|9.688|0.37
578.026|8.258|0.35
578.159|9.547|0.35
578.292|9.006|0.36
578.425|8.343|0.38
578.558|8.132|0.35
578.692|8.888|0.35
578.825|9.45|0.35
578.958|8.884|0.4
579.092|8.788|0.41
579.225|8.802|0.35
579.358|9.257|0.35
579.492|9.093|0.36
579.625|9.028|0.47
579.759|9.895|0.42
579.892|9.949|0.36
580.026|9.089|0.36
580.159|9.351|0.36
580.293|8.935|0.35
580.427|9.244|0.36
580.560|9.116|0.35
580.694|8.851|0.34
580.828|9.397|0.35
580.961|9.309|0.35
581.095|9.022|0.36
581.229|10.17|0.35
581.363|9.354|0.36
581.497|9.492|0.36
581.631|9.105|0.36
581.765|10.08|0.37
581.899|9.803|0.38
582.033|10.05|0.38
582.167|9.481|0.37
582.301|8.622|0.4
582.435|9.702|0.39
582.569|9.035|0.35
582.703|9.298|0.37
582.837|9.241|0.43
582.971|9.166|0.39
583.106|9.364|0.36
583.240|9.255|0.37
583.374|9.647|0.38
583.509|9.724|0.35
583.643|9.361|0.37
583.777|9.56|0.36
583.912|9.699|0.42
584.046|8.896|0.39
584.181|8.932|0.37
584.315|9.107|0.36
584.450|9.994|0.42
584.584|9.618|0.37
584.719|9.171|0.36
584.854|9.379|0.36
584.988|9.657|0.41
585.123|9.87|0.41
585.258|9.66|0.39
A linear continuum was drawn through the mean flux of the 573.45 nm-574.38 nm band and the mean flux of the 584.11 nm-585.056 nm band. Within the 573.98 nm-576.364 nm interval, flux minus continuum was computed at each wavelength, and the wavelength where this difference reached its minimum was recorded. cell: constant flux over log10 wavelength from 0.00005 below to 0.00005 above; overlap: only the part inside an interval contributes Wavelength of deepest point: 574.708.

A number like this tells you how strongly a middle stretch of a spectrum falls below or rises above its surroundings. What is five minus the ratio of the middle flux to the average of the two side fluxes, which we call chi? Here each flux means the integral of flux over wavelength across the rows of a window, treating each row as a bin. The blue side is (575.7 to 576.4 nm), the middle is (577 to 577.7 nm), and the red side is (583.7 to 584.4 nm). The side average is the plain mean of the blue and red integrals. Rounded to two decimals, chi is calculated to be 3.98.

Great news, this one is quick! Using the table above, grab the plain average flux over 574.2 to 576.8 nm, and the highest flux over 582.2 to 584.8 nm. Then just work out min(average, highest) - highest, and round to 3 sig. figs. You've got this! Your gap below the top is -0.906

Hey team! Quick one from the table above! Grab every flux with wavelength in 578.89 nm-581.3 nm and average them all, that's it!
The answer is 9.23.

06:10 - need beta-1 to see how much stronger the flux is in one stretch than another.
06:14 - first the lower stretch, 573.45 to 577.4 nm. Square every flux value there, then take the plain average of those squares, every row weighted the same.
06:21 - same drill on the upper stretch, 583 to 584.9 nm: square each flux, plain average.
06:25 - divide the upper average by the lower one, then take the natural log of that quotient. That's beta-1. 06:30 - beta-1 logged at 0.04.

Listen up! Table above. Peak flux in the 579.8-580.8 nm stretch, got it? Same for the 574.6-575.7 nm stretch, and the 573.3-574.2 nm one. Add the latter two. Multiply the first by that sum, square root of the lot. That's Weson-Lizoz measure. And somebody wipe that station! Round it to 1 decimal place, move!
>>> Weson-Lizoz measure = 14.0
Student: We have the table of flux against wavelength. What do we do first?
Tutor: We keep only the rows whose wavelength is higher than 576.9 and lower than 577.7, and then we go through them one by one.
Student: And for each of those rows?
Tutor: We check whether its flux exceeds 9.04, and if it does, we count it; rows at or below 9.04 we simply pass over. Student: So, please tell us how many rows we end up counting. 5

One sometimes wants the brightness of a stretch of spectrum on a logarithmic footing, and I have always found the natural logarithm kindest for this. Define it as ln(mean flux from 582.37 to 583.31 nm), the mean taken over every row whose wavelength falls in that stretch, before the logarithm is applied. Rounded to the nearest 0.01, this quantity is 2.23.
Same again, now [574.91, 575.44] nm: 2.19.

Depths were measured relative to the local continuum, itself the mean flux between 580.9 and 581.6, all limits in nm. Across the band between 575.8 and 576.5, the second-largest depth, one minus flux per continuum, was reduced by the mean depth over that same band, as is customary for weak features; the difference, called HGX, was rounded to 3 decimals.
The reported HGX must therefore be 0.024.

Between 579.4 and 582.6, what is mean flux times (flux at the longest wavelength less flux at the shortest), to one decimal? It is -0.5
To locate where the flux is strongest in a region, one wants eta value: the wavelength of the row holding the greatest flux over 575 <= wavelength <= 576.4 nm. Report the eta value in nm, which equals 575.238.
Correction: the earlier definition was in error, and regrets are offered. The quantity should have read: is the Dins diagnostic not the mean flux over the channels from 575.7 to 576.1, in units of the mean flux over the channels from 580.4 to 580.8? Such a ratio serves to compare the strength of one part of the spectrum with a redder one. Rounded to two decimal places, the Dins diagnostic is 1.01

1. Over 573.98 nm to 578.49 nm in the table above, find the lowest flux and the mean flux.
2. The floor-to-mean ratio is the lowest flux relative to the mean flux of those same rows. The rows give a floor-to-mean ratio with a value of 0.901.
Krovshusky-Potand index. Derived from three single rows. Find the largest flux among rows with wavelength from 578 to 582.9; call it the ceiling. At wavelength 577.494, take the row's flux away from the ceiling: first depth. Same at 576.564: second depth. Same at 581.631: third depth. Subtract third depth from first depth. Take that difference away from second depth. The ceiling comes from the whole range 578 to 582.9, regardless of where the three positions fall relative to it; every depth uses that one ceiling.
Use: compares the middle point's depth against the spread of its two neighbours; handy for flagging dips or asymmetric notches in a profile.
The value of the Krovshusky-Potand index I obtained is 1.0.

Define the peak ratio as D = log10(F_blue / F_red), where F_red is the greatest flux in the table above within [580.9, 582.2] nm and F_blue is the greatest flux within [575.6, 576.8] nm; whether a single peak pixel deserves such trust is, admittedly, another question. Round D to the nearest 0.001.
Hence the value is -0.031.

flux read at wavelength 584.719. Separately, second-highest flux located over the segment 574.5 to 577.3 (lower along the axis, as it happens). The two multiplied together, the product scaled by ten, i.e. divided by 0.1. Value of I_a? 896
